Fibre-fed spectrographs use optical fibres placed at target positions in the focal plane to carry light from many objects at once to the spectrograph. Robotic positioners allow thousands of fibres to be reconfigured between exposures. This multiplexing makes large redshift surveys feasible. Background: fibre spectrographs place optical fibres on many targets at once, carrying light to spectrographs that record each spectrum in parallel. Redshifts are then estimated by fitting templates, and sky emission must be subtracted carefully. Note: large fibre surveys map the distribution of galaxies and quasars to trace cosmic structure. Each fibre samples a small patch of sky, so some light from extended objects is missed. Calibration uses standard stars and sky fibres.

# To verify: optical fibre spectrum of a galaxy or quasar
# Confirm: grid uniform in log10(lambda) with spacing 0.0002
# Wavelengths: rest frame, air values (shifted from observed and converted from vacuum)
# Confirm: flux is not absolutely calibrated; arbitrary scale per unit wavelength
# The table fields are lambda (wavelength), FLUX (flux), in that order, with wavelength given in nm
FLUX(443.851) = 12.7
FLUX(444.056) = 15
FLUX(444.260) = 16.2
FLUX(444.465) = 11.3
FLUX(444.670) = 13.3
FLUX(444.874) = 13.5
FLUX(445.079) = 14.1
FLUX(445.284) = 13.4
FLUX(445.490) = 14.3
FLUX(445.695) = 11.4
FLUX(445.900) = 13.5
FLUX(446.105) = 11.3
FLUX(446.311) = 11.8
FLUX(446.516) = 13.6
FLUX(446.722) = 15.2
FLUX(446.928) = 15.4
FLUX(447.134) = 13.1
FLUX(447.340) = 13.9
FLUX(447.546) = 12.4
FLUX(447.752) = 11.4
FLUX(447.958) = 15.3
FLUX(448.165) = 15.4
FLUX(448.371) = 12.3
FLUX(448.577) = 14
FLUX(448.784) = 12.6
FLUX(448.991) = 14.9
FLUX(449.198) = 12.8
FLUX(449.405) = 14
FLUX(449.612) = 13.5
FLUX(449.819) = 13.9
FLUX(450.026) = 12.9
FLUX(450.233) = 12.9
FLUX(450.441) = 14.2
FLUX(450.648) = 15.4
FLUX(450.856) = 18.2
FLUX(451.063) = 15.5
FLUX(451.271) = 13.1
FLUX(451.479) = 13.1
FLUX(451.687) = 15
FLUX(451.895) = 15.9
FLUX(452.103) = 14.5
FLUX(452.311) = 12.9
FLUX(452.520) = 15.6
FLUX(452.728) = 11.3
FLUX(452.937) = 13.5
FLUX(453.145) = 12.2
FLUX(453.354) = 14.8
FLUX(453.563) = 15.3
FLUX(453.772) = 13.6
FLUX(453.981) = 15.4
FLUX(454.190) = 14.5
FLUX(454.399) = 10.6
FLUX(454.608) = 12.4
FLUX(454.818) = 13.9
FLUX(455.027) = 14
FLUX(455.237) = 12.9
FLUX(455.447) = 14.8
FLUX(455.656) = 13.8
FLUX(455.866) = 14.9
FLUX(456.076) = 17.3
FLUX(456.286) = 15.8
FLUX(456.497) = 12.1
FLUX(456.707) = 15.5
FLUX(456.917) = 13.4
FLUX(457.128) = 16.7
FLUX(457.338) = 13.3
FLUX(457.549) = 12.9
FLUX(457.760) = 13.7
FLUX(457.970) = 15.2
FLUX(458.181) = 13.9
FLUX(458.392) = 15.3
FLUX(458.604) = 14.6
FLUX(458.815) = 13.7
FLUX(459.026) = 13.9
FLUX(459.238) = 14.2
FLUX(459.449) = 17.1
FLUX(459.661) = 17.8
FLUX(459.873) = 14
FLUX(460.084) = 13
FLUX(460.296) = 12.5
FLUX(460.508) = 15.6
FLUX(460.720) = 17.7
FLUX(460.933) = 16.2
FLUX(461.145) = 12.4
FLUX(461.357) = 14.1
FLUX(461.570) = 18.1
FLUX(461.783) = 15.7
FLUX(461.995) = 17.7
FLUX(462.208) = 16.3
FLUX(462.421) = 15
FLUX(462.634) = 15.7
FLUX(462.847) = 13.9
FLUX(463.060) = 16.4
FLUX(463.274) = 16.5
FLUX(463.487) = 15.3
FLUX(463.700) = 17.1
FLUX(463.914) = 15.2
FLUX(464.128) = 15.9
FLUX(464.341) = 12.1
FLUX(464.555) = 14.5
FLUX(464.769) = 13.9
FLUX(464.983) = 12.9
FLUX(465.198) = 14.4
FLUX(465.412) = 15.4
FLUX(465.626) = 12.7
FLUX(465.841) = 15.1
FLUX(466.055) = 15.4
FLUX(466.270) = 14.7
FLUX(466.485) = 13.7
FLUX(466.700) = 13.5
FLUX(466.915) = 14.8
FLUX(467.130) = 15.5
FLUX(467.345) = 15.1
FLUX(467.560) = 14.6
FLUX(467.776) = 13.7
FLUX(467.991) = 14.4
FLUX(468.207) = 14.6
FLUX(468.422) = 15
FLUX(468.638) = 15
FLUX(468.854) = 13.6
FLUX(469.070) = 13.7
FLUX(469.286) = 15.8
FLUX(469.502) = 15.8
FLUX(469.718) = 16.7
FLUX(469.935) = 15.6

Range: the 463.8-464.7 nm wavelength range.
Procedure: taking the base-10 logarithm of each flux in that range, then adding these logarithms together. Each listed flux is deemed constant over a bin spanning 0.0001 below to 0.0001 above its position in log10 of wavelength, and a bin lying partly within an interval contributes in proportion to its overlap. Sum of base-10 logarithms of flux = 4.6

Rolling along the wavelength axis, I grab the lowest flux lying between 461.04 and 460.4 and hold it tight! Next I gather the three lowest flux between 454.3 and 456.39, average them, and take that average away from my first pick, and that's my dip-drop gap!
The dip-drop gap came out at 3.6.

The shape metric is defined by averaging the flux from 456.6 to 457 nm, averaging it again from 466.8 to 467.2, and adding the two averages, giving 29.6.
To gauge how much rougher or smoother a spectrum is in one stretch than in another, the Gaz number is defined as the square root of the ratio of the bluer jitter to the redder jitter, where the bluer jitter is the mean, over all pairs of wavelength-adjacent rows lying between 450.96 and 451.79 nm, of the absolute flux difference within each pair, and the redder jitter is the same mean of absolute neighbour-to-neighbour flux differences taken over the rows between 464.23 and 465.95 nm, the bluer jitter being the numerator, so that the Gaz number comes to 0.9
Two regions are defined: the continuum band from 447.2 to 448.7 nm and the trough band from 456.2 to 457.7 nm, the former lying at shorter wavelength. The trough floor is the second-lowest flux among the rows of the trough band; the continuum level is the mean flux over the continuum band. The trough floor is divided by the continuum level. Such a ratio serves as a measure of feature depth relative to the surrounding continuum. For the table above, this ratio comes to 0.95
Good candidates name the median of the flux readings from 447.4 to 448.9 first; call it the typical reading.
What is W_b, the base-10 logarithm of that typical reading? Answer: 1.10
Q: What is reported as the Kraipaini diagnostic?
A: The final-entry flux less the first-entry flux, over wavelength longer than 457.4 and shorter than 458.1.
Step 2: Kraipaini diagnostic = 2.30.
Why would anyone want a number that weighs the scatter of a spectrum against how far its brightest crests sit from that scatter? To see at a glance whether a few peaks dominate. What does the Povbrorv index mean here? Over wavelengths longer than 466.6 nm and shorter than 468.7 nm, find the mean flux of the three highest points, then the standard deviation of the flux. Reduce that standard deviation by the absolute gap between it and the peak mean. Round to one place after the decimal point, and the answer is -14.0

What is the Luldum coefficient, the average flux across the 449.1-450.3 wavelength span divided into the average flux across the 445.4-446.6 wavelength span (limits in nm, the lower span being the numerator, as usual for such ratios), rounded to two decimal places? 0.95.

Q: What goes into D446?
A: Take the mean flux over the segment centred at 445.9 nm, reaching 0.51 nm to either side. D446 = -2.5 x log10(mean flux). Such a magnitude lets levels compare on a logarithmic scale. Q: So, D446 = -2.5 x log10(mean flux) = -2.74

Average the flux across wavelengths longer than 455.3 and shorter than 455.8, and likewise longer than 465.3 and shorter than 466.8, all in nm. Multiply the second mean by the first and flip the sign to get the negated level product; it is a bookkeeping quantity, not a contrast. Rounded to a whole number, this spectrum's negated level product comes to -205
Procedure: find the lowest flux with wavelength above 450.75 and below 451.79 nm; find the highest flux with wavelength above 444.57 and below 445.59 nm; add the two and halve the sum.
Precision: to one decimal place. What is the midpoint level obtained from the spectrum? 13.7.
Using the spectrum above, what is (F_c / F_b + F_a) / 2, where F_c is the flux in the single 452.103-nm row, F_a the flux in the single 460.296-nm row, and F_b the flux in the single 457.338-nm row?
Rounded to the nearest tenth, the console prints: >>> 6.8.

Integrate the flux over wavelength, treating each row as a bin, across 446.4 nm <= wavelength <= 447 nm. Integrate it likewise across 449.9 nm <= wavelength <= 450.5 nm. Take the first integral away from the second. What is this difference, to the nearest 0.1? -0.8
